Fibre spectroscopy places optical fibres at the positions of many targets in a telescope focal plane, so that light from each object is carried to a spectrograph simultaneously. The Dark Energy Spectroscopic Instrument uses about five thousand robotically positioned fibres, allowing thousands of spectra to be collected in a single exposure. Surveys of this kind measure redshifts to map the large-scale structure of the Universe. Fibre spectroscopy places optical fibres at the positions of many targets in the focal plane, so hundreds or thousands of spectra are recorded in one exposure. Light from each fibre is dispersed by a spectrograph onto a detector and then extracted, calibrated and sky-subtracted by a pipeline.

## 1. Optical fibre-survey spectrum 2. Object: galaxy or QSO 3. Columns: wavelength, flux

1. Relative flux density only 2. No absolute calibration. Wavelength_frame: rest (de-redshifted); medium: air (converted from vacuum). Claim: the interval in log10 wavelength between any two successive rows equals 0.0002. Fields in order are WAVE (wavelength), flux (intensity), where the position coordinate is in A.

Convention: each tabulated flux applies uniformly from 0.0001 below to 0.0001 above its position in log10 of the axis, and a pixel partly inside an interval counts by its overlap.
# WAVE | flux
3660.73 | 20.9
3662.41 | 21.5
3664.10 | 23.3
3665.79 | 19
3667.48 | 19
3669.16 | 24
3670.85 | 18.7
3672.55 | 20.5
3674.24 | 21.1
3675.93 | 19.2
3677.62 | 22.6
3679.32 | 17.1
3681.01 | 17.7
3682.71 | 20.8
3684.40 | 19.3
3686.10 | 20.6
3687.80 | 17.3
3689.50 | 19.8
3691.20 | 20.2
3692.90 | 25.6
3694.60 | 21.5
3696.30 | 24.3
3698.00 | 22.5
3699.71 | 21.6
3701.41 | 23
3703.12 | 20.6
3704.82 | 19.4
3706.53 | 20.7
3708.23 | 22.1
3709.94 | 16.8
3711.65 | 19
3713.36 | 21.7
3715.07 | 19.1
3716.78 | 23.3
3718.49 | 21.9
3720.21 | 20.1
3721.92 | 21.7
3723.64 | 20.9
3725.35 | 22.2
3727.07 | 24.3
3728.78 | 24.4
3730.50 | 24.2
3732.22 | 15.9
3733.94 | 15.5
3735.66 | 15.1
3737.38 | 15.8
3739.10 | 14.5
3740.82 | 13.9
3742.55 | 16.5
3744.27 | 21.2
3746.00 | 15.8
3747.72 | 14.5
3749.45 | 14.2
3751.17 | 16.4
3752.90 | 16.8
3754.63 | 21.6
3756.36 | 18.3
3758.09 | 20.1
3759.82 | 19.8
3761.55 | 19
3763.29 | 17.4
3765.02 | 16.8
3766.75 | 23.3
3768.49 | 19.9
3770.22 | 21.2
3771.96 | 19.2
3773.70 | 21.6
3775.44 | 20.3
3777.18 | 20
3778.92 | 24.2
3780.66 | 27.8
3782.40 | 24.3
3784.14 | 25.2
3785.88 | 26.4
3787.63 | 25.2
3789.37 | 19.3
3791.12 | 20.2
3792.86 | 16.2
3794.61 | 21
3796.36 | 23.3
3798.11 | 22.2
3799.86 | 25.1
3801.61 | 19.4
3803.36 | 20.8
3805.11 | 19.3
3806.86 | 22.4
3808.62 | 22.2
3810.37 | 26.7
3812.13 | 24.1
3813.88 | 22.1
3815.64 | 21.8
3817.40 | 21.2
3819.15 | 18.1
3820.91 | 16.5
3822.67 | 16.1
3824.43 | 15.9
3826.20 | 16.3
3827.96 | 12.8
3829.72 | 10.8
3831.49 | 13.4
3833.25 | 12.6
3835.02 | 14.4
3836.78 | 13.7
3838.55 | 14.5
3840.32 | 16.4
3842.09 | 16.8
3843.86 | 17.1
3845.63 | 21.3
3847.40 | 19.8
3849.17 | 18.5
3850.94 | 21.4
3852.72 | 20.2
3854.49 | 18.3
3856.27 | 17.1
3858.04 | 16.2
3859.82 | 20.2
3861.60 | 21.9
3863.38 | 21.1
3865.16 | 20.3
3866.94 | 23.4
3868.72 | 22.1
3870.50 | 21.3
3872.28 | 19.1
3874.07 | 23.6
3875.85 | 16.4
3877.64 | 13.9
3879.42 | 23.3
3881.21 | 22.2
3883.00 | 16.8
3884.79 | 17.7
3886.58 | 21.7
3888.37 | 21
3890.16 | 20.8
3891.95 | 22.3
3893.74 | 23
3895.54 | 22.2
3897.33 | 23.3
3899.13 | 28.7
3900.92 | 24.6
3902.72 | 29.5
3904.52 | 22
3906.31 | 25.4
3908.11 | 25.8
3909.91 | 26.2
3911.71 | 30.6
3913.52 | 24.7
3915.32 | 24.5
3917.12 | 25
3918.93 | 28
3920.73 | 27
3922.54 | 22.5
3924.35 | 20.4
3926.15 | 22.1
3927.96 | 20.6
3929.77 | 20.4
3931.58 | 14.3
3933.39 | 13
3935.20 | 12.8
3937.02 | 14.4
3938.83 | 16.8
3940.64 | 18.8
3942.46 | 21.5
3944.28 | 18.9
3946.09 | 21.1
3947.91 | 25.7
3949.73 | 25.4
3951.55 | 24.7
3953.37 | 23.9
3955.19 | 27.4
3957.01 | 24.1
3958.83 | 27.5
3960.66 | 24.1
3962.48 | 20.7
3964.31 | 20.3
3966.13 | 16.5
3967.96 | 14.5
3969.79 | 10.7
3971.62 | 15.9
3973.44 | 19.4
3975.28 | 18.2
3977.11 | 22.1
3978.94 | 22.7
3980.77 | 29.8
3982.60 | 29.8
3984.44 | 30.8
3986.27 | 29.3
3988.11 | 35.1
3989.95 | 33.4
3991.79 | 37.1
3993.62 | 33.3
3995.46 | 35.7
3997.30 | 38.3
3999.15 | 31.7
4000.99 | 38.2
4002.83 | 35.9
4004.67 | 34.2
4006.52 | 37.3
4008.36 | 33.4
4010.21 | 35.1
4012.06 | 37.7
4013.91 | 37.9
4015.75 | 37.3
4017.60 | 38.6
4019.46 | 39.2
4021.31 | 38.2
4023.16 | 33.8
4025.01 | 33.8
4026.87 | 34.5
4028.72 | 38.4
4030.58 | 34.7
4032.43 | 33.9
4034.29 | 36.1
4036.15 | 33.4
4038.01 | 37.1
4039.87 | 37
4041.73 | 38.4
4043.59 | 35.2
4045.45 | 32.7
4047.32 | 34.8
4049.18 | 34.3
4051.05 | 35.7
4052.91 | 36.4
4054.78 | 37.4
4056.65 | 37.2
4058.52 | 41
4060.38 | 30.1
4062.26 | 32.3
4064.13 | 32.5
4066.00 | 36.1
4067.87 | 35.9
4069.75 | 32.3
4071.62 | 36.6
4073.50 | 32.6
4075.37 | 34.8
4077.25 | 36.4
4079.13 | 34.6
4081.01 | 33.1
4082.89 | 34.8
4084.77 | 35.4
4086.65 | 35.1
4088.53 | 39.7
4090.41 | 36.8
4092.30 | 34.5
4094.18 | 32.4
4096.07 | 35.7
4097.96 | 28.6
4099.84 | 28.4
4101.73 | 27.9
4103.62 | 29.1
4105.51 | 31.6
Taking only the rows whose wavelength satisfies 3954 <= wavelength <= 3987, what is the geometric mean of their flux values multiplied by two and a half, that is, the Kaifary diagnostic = 54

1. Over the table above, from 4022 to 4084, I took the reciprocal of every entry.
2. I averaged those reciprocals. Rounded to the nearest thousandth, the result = 0.029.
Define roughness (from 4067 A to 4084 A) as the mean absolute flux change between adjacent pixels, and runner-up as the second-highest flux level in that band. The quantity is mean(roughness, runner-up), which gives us 19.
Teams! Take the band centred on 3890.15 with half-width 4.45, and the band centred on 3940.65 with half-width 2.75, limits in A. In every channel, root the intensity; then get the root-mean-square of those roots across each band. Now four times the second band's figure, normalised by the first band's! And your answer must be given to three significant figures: 3.74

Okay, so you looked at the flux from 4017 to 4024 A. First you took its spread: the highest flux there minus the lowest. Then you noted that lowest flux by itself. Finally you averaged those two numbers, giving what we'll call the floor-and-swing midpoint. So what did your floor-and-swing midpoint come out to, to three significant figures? 19.6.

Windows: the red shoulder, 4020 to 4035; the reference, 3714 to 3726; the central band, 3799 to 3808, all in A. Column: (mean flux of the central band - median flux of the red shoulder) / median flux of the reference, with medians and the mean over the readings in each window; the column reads -0.6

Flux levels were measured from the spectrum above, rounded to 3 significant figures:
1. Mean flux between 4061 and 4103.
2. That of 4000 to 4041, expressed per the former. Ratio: 1.07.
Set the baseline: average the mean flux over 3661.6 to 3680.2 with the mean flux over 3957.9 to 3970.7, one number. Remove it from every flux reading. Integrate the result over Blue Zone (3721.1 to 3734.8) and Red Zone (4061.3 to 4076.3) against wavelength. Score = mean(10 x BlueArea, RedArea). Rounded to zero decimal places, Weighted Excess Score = 194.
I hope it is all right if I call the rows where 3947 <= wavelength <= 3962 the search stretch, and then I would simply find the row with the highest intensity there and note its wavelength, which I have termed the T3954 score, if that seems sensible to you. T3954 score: 3958.83 A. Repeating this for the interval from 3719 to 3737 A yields 3728.78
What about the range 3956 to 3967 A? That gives 3958.83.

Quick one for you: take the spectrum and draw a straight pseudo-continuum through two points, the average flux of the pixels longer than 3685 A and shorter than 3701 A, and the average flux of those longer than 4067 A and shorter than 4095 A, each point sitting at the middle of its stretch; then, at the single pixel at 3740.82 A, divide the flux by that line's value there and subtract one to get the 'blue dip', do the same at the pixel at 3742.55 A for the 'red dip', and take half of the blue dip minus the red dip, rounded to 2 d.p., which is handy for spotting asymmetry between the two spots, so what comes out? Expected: -0.06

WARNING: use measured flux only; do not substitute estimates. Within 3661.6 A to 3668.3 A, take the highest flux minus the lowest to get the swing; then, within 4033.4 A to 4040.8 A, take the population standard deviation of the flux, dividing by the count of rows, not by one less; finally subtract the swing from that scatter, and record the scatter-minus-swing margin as -3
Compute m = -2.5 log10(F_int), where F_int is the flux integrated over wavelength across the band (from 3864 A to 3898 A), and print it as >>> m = -7.1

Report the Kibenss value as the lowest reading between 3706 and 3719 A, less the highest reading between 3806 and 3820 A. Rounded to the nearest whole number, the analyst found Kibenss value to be -10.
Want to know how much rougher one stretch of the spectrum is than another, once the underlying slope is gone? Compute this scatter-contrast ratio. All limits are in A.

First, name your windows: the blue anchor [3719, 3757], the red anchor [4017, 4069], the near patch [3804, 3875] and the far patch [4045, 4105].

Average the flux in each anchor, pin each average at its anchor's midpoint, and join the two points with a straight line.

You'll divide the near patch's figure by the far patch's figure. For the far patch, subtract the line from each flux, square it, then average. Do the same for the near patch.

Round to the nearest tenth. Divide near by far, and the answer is 1.8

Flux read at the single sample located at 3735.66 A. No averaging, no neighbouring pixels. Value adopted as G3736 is 15.1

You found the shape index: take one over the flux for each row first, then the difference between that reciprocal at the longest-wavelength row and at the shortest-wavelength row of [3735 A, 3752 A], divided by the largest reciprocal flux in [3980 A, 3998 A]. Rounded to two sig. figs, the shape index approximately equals -0.15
